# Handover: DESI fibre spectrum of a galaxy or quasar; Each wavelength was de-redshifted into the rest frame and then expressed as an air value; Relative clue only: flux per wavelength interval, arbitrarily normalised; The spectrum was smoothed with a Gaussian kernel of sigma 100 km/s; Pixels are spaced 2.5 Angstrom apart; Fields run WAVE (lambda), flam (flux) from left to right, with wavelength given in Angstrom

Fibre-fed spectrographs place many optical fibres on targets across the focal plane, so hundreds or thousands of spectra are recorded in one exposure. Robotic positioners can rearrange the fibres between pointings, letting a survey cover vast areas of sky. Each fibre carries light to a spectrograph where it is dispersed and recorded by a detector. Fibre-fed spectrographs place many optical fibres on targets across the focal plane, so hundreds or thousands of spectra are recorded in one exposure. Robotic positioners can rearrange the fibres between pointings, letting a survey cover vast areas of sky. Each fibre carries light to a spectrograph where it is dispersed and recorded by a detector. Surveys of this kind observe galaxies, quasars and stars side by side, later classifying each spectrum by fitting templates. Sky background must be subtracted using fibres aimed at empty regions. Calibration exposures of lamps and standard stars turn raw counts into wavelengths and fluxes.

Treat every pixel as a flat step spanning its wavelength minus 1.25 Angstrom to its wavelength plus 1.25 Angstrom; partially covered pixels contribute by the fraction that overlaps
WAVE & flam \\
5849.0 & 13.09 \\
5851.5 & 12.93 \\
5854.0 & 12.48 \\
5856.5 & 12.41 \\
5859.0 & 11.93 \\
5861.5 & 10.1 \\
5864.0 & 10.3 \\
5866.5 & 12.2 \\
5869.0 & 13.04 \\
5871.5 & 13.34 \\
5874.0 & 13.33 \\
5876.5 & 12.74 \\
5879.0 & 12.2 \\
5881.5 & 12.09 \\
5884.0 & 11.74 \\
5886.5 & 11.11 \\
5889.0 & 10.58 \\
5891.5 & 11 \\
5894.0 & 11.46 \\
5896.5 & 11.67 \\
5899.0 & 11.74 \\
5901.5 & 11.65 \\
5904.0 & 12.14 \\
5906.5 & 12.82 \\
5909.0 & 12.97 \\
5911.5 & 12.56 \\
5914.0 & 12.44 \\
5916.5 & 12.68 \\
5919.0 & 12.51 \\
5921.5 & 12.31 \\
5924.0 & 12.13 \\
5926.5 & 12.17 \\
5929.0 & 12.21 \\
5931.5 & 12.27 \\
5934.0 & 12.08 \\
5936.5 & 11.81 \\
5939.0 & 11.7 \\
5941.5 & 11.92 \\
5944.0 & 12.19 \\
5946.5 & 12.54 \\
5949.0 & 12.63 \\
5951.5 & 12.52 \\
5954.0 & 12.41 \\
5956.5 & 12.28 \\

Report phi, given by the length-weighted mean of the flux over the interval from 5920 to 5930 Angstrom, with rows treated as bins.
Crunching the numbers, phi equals 12.2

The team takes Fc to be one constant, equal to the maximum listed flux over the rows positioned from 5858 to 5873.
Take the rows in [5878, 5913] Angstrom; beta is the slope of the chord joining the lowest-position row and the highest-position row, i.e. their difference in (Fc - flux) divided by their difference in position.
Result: -0.011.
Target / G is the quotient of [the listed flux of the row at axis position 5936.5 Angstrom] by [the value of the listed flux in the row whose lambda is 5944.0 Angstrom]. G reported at 0.97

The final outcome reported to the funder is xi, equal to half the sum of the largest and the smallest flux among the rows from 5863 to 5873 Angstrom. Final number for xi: 11.82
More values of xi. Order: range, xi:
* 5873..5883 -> 12.71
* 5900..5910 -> 12.31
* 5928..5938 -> 12.04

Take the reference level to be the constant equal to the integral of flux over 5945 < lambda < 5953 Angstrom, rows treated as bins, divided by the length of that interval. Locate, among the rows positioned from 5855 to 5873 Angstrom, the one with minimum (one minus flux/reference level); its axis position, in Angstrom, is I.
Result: 5871.5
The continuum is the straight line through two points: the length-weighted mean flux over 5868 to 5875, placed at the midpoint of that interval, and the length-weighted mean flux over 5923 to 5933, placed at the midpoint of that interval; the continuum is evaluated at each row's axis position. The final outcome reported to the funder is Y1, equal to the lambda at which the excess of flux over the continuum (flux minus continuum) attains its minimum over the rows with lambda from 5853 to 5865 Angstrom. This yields 5861.5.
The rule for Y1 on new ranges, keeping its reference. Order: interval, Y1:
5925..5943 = 5939.0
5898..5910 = 5901.5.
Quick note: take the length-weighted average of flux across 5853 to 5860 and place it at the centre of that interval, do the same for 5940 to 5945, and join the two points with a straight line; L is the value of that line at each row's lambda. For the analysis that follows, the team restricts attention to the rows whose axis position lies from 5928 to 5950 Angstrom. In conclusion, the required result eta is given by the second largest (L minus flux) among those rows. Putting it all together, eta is 0.2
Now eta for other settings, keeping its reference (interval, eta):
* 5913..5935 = 0.0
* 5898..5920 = 0.4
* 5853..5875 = 2.0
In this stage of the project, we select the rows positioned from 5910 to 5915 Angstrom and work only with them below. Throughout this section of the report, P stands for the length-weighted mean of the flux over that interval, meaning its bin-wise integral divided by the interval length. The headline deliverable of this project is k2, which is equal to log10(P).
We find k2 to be 1.10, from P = 12.53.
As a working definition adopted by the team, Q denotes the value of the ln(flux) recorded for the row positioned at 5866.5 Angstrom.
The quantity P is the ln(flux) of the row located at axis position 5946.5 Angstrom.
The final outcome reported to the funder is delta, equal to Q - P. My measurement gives -0.03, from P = 2.53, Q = 2.50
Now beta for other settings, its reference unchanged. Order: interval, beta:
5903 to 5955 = -0.005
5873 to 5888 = 0.178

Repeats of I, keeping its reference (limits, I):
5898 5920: 5909.0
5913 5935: 5916.5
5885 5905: 5904.0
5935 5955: 5949.0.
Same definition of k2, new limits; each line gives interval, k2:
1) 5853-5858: 1.09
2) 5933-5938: 1.08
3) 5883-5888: 1.06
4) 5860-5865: 1.01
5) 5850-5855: 1.11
